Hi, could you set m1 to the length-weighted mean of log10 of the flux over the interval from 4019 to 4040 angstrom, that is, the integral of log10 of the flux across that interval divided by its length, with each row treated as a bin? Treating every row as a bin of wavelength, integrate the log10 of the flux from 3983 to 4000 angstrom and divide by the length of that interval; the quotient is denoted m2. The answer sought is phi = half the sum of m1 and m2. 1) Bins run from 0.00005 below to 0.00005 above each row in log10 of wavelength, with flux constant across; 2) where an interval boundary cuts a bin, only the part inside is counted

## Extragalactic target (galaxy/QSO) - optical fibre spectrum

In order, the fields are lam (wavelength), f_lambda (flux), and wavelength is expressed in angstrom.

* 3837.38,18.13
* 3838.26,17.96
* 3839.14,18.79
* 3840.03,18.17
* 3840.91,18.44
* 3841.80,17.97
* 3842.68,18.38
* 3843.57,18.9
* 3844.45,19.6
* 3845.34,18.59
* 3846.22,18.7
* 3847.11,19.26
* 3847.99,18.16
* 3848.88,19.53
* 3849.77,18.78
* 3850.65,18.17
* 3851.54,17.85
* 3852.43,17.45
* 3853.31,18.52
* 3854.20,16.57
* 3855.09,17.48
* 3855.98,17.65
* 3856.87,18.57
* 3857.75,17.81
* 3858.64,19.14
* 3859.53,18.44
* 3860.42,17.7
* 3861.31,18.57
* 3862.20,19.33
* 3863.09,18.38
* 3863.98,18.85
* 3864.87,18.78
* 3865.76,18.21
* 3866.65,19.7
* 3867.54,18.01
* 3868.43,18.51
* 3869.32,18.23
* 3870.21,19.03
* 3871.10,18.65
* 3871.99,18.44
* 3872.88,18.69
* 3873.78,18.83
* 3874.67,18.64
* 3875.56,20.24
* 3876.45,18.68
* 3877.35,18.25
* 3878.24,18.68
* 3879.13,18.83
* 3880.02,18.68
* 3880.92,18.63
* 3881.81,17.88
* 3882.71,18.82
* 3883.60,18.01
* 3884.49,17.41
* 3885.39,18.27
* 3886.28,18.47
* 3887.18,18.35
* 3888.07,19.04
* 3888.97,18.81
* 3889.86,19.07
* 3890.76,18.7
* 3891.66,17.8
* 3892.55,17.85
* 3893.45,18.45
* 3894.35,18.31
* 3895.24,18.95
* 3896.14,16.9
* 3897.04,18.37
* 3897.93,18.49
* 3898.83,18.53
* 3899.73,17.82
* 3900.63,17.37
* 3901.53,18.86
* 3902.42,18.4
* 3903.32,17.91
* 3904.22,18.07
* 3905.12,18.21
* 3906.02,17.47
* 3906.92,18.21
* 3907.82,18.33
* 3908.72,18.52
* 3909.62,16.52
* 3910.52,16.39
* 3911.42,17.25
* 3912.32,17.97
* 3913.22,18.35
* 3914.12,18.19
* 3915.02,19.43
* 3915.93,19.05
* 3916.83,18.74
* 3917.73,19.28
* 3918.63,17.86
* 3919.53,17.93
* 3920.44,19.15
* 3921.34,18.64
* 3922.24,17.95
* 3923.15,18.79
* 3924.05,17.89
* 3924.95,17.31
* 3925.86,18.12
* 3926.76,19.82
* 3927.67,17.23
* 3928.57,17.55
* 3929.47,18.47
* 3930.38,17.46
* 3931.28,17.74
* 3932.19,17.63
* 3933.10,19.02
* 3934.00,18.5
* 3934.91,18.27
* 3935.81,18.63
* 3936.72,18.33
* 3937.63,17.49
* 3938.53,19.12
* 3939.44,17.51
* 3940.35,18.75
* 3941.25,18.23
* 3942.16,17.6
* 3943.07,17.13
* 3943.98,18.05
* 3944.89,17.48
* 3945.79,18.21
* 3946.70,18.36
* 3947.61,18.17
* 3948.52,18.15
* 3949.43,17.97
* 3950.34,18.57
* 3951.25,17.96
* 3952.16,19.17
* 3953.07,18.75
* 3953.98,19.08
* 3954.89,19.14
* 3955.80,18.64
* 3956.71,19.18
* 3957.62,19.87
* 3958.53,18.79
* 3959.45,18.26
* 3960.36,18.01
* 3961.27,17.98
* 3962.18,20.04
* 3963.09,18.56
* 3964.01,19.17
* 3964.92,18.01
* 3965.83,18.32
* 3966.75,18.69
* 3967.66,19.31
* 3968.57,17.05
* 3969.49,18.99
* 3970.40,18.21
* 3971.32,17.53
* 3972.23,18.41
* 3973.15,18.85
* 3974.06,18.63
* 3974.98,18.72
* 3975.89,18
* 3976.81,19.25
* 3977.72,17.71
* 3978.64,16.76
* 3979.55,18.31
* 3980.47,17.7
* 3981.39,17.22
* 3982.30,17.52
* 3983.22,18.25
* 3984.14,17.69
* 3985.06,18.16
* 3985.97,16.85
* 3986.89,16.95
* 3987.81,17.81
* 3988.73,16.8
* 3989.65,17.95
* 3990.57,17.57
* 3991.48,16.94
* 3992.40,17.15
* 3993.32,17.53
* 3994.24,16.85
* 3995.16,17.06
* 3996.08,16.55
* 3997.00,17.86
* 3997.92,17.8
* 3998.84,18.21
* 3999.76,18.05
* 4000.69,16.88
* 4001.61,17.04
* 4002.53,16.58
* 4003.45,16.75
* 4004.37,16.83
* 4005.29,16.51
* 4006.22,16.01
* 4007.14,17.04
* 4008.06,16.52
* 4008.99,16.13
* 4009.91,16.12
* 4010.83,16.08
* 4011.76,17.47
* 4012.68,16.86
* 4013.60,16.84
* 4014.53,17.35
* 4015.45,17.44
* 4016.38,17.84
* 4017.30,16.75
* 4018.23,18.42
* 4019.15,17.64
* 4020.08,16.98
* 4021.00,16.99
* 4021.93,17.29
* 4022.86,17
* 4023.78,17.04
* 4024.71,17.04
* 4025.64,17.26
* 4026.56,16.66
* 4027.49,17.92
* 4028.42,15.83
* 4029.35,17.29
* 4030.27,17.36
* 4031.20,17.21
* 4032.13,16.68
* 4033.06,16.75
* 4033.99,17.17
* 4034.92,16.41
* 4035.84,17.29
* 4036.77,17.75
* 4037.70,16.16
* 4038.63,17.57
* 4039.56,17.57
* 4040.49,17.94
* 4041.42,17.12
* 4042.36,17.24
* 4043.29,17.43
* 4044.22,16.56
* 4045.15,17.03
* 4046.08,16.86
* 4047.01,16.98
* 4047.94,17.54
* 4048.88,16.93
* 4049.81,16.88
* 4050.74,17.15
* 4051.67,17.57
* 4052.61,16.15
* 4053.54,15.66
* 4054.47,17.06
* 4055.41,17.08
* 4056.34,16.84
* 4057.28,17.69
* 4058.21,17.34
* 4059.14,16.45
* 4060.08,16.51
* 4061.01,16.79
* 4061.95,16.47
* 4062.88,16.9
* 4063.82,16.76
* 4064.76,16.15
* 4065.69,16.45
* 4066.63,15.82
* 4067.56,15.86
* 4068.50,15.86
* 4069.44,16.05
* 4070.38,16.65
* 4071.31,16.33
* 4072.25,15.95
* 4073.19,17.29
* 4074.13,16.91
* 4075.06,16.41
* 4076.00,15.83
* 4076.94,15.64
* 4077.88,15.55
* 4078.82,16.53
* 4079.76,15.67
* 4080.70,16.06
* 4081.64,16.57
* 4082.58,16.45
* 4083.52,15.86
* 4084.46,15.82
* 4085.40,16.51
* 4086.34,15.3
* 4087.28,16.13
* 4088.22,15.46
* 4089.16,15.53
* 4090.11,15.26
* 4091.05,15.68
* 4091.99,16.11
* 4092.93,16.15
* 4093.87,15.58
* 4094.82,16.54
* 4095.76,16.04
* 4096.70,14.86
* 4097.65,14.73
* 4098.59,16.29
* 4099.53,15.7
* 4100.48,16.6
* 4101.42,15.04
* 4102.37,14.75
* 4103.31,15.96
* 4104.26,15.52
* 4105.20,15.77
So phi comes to 1.24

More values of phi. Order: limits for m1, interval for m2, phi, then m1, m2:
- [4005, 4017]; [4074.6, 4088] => 1.21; 1.22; 1.20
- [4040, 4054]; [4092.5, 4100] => 1.21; 1.23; 1.20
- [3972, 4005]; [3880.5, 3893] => 1.25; 1.24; 1.26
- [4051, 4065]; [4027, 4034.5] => 1.23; 1.22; 1.23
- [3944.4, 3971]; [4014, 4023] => 1.25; 1.27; 1.24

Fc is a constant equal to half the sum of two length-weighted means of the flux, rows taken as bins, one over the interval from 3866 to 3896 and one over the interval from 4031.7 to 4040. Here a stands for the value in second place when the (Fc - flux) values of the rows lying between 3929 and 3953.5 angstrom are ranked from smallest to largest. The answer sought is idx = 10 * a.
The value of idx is -13.2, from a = -1.3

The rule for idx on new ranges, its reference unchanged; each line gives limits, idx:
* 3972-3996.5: -10.5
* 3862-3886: -19.0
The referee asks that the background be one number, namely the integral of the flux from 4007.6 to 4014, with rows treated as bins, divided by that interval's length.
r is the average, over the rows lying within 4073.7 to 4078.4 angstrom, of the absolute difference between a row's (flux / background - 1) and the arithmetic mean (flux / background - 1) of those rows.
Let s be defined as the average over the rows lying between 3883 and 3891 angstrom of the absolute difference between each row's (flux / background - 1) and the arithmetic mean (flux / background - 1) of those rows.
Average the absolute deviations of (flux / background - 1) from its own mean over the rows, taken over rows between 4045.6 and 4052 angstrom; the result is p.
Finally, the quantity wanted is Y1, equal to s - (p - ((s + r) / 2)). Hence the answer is 0.035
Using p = 0.015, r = 0.029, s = 0.0241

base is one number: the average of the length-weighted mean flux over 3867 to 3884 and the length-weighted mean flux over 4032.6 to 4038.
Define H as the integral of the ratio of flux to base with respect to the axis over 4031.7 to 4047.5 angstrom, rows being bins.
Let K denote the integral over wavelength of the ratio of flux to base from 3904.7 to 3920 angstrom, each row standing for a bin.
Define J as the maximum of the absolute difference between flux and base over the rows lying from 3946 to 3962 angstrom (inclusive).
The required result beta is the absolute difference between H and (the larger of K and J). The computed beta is 0.4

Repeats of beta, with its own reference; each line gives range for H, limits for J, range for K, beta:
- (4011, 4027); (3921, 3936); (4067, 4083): 0.9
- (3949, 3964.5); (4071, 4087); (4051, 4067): 1.3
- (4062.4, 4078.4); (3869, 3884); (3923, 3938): 0.7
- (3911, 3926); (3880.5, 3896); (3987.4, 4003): 0.3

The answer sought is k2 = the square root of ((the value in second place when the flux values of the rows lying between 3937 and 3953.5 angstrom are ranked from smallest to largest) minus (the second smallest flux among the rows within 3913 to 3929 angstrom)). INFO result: 0.41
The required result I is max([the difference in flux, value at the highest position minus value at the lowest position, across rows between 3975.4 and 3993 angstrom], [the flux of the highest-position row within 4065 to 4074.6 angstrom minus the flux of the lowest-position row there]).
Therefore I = 0.5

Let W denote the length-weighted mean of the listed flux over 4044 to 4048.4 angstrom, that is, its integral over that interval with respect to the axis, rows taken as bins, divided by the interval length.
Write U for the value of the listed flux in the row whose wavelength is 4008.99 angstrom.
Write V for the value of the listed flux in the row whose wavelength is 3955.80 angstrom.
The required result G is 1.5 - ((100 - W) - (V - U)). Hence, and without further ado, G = -78.9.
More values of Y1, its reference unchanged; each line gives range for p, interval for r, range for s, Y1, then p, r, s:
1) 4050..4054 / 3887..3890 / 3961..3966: 0.019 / 0.044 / 0.014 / 0.0372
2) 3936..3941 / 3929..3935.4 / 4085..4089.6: 0.017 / 0.036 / 0.028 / 0.0258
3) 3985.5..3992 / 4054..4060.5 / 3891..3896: 0.016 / 0.026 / 0.020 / 0.0216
